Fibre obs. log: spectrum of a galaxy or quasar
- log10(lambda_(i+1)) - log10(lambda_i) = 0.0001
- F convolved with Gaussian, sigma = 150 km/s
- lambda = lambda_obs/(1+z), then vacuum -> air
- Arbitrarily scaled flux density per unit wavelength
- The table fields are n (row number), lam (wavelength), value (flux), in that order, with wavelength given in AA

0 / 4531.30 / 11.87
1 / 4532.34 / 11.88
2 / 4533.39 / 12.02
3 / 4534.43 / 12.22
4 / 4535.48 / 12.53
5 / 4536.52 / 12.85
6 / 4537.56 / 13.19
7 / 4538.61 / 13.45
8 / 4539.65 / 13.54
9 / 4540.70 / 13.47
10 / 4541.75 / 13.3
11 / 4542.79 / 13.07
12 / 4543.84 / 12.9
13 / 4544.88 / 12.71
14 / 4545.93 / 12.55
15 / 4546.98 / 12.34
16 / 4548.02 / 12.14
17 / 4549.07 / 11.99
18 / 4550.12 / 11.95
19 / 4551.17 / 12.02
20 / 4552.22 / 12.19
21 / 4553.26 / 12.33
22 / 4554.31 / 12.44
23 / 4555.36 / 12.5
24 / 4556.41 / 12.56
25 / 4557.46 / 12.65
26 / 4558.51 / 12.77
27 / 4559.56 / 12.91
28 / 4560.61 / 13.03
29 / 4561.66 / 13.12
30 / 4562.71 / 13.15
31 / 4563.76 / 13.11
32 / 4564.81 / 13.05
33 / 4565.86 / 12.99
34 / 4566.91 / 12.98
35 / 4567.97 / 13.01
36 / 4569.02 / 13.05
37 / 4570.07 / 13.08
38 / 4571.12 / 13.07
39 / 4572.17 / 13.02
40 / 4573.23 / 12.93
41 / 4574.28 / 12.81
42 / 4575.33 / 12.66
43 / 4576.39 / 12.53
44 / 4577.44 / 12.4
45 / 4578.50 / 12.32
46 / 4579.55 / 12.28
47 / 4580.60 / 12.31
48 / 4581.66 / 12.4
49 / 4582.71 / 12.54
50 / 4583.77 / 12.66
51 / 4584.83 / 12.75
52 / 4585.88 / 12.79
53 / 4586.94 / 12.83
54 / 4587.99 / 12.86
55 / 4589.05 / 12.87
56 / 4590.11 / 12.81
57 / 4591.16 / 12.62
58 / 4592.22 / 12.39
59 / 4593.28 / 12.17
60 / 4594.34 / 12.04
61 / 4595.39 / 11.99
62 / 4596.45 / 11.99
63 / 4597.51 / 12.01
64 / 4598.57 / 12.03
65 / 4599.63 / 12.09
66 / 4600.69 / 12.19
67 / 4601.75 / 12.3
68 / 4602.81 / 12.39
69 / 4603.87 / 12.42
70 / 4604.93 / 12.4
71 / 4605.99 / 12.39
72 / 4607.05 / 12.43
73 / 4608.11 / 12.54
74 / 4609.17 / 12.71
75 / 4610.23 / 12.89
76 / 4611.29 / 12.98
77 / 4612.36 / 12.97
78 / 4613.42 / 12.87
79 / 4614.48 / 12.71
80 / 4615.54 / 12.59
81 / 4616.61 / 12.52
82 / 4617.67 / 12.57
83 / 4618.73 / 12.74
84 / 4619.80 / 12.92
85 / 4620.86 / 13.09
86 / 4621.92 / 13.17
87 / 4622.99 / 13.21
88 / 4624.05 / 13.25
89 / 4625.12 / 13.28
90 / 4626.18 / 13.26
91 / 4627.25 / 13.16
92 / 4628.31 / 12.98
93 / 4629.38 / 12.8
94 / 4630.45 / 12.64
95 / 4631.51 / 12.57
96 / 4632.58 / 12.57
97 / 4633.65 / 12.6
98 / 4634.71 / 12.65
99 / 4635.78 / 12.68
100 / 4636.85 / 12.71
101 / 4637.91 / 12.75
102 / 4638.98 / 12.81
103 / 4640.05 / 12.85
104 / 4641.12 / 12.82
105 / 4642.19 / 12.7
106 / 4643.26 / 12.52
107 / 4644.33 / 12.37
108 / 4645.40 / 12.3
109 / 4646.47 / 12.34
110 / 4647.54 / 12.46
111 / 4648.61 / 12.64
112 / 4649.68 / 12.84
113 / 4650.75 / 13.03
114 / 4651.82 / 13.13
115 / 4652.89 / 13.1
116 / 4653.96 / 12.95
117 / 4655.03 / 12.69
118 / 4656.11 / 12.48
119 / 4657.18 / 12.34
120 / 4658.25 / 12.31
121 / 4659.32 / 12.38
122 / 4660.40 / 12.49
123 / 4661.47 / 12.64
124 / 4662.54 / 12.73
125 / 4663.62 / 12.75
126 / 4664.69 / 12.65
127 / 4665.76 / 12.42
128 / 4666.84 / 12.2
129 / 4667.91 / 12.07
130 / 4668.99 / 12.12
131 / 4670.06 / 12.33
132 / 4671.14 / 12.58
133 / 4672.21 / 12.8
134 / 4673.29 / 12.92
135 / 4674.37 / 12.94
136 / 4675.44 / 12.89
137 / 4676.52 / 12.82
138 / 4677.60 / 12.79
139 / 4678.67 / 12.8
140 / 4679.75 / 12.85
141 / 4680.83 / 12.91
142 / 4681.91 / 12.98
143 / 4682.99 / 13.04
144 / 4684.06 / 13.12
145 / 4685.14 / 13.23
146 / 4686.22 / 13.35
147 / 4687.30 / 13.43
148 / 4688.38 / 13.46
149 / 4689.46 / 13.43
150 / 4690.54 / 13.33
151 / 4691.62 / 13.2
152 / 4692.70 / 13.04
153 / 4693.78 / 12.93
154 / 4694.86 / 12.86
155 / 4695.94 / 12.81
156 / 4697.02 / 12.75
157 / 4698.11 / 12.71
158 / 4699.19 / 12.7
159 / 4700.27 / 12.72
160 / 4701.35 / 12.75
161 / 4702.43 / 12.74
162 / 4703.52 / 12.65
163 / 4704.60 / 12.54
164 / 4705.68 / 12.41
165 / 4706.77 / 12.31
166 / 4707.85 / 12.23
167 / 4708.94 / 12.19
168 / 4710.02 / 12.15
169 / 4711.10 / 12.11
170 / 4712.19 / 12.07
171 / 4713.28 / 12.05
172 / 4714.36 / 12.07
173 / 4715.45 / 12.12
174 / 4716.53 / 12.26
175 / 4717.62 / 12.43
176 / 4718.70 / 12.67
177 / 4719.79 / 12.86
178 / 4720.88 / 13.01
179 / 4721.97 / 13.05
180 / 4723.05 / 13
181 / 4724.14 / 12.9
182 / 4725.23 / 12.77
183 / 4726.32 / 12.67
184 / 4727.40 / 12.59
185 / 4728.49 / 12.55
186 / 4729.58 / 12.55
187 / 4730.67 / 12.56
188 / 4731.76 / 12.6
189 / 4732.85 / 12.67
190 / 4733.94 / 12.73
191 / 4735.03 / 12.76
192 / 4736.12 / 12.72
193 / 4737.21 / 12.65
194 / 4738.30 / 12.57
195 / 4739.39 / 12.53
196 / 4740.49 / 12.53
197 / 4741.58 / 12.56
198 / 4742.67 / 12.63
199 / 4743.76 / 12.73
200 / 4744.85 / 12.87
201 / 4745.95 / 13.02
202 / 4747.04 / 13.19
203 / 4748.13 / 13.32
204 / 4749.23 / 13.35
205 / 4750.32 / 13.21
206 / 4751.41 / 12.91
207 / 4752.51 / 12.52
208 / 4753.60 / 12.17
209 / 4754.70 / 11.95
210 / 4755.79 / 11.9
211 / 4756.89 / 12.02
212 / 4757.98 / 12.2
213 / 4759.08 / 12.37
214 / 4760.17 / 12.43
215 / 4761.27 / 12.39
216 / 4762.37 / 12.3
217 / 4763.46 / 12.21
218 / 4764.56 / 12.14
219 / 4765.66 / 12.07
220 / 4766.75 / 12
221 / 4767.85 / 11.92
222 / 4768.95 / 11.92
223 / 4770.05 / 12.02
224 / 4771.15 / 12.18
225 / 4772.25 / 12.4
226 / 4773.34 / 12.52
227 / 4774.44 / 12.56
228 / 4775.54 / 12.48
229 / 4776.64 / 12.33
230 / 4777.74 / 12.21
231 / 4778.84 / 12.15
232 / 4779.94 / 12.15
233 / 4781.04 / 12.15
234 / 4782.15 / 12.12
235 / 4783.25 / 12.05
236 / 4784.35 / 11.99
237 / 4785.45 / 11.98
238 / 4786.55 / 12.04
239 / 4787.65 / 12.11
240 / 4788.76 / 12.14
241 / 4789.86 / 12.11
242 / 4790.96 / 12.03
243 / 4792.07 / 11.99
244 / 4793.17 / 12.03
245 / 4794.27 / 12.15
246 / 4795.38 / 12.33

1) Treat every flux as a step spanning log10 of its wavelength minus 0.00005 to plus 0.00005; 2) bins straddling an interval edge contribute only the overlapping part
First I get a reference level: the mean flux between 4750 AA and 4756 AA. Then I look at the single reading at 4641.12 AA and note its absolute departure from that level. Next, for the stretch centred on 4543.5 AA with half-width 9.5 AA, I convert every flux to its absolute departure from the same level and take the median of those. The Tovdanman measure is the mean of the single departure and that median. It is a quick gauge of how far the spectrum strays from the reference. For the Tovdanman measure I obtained 0.41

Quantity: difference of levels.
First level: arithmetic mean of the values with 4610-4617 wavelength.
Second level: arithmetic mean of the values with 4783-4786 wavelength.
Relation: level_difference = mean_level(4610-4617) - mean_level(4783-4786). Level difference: 0.8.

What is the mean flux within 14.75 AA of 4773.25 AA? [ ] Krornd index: 12.2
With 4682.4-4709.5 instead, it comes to 12.9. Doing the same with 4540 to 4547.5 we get 12.9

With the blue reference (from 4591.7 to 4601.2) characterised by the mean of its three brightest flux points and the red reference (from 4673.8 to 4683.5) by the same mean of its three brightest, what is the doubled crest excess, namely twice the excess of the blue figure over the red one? -1.5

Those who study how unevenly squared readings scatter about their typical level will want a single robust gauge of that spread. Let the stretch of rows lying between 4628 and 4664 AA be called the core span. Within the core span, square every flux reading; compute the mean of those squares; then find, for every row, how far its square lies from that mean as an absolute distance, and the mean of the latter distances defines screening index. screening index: 4.5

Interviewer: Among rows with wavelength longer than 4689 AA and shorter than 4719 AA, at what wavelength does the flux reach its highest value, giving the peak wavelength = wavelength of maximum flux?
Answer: 4689.46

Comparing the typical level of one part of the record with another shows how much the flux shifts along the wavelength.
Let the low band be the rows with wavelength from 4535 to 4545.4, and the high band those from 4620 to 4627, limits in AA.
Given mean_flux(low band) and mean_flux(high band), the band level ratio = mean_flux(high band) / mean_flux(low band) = 1.01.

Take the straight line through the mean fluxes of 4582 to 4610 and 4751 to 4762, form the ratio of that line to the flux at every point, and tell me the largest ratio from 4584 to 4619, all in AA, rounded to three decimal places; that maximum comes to 1.037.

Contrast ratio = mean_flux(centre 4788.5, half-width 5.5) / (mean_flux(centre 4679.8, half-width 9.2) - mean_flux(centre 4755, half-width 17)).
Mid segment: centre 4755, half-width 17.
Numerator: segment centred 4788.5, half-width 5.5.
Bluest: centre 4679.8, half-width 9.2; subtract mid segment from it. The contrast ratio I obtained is 22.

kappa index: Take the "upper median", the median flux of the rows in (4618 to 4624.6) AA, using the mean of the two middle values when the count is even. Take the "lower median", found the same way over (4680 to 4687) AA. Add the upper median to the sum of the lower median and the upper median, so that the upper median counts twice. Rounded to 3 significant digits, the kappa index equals 39.3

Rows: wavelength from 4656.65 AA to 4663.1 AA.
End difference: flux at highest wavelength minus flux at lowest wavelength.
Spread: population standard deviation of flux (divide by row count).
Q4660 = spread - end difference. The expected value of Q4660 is -0.23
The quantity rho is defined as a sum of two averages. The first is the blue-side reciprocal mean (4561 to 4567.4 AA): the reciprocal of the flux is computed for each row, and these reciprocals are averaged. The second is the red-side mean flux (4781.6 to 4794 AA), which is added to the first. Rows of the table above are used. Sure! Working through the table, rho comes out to 12.1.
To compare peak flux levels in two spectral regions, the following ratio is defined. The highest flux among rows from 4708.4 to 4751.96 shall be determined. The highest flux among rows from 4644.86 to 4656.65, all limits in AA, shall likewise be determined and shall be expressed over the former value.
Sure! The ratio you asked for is 0.98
